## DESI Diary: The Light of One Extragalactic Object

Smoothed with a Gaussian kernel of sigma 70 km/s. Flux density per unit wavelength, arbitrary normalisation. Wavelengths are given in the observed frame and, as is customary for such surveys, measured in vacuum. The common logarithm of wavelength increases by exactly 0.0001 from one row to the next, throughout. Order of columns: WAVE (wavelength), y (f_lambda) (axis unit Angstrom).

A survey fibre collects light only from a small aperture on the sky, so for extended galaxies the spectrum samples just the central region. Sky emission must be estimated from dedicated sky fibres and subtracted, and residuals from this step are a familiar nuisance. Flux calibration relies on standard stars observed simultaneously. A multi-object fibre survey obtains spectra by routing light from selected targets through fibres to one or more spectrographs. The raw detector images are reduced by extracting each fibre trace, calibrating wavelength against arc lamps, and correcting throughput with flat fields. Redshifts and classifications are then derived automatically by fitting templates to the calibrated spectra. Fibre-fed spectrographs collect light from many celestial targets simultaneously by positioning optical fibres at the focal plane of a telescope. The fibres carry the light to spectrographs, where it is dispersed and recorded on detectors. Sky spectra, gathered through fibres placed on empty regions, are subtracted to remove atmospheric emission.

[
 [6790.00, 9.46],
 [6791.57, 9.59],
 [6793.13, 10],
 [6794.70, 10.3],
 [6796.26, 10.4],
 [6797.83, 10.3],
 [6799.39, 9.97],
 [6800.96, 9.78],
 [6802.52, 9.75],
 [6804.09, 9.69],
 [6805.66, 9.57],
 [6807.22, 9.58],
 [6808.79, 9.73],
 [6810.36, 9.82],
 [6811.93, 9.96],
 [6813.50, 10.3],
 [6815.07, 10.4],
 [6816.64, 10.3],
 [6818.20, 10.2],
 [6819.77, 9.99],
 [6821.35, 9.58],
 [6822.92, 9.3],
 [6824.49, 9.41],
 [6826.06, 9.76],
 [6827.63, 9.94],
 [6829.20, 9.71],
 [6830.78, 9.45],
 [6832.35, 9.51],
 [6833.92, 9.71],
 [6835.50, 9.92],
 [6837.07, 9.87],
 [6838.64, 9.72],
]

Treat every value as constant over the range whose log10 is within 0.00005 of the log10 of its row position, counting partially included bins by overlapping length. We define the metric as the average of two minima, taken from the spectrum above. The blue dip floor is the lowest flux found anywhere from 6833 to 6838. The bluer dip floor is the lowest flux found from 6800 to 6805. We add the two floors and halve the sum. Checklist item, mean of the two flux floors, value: 9.70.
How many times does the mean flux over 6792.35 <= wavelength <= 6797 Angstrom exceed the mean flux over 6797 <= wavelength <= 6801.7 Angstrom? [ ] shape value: 1.02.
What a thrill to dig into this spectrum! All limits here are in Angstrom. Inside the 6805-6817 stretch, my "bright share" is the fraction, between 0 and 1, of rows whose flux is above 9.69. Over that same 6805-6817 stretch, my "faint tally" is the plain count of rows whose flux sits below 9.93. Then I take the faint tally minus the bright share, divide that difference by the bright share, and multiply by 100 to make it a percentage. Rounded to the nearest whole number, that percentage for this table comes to 433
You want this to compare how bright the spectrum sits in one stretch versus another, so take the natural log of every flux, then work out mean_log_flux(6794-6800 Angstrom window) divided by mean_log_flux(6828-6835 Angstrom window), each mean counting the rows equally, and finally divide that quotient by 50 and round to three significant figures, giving 0.0206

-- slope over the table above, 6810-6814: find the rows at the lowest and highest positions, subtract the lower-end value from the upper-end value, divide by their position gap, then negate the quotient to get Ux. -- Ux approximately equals -0.15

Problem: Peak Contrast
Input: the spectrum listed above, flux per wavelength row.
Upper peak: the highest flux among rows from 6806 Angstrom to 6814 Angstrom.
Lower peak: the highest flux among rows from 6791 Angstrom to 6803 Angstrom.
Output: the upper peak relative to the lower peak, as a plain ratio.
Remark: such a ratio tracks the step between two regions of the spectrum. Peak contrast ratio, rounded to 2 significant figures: 0.99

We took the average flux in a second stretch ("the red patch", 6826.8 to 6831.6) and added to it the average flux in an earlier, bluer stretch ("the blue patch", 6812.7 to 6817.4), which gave 20.03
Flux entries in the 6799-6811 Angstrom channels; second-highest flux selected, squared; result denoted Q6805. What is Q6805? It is 96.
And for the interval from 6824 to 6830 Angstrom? 95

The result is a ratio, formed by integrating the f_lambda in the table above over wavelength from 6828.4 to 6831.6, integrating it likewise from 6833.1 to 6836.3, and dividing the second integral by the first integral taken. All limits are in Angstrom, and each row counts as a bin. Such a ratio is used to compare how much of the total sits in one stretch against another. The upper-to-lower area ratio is 1.025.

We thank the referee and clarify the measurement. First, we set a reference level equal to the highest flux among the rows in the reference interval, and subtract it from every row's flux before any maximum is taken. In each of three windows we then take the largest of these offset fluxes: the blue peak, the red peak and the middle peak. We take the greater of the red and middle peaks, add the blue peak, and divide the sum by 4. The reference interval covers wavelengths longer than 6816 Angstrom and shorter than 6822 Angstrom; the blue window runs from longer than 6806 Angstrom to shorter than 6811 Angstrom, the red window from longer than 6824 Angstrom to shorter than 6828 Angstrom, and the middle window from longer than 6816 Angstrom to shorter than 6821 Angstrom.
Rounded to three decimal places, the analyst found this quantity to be -0.120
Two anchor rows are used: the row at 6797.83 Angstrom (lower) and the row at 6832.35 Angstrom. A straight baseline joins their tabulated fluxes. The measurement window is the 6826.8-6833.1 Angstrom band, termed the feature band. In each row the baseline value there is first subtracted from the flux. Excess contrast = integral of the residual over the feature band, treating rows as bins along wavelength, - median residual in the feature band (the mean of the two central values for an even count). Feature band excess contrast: 0.5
